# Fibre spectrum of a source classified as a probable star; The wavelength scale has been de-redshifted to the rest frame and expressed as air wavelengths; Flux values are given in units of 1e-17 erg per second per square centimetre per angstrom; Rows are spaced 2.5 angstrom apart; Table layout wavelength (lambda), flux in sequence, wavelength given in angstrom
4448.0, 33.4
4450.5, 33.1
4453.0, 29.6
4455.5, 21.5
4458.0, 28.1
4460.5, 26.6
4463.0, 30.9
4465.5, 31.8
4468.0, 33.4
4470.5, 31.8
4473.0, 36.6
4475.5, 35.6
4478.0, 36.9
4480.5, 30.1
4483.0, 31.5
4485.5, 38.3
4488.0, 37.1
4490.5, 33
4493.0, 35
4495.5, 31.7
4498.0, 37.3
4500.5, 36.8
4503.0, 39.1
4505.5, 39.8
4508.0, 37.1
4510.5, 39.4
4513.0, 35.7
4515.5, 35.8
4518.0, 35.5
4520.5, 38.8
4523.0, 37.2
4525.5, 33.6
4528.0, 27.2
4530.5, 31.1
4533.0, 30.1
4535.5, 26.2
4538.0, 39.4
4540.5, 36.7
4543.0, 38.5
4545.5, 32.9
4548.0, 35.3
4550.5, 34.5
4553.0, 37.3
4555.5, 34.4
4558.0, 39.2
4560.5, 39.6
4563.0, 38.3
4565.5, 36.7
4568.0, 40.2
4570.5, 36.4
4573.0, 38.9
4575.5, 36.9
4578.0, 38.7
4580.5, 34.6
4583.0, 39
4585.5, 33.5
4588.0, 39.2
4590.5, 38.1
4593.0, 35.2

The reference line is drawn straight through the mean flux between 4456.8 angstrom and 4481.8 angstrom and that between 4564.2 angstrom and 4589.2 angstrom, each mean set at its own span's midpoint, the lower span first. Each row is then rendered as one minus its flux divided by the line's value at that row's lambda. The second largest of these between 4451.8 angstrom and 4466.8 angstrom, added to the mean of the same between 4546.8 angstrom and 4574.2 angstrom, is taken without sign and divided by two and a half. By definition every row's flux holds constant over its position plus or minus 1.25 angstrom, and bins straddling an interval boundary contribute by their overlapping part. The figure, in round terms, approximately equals 0.06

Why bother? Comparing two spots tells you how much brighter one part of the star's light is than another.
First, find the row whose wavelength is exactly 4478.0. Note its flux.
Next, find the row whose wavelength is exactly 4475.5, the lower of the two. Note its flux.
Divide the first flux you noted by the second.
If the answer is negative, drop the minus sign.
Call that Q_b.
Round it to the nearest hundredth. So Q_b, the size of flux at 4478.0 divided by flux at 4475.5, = 1.04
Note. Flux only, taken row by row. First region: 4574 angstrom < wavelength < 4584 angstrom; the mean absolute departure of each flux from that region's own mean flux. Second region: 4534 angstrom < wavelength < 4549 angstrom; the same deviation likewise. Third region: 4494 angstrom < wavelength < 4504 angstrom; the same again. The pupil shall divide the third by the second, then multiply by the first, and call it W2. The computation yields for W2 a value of 1.0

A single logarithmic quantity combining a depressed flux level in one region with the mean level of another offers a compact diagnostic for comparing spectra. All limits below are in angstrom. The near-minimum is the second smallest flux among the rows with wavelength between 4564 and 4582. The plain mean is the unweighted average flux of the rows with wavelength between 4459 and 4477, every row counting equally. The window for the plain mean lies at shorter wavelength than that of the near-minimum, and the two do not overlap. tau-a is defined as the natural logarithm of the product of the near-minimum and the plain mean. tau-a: 7.07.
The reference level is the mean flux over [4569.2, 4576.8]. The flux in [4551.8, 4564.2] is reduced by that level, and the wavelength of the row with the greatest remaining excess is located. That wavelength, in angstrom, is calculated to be 4560.5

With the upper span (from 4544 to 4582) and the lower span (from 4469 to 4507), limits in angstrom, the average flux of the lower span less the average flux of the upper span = -1.6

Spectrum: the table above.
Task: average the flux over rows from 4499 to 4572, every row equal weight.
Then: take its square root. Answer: 6.00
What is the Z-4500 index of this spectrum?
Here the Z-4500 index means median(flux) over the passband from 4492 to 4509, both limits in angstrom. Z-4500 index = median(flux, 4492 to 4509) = 37.1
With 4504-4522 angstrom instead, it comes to 37.1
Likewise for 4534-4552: 35.3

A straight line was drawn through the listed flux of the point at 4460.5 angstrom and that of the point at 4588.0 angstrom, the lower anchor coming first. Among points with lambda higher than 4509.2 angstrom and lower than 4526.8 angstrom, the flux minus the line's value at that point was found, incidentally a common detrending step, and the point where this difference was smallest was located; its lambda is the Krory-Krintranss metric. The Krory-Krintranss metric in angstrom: 4525.5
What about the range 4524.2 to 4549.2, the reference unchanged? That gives 4535.5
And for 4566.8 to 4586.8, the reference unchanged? 4585.5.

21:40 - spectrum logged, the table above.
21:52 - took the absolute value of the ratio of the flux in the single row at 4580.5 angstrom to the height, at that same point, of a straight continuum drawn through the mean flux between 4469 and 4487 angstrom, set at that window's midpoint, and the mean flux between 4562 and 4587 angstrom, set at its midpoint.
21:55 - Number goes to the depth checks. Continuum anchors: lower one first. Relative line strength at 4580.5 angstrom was 0.92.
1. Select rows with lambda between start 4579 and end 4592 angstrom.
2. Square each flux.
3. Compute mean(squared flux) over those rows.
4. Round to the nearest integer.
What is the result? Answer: 1366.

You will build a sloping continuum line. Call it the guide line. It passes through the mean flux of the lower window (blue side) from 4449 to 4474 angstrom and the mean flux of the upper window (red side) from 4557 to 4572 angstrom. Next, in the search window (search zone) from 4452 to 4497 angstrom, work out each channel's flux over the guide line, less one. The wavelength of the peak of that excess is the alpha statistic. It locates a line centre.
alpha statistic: 4485.5 angstrom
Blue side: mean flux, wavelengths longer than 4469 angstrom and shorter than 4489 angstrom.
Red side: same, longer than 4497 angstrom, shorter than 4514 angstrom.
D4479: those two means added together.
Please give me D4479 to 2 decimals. 72.62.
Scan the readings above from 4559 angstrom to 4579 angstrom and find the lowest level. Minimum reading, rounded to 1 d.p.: 36.4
